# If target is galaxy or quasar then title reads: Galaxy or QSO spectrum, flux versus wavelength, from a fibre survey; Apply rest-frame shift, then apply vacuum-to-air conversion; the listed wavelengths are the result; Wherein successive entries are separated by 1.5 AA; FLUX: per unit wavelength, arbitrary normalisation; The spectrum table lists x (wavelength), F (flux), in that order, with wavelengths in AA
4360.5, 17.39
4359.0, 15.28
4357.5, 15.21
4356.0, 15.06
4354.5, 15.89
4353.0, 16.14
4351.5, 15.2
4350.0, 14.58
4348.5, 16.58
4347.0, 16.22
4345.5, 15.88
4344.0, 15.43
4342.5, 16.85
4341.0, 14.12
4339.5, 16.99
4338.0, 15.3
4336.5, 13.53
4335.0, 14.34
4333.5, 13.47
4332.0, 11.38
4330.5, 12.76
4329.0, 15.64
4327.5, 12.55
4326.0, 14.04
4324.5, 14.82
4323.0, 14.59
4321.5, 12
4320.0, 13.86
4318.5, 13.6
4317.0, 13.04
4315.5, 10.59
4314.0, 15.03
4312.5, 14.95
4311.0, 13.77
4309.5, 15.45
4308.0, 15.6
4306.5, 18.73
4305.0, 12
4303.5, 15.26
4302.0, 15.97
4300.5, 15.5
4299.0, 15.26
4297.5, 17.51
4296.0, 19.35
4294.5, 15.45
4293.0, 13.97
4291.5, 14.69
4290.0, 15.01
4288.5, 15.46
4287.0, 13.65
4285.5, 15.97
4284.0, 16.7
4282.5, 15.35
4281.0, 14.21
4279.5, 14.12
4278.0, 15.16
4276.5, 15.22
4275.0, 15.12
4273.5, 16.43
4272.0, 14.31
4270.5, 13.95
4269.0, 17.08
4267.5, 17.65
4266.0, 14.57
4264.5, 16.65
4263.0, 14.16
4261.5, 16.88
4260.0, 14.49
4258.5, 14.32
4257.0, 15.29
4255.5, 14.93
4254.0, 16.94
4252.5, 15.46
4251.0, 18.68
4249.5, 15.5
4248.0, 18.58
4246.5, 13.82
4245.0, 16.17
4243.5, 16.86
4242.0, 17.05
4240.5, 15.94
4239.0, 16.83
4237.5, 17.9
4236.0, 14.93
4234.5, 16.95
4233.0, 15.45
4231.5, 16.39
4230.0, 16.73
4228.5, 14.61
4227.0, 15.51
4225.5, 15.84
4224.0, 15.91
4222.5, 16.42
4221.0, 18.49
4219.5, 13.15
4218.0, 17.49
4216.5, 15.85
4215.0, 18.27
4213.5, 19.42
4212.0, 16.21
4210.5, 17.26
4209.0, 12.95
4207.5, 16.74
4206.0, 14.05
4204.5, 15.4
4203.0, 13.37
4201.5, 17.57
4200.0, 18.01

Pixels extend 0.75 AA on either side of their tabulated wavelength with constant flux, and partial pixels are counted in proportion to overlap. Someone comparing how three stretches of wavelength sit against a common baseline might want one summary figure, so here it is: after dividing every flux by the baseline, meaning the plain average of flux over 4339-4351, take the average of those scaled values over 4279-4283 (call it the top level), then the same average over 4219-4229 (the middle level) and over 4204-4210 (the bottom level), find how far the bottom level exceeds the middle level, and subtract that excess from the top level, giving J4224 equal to 0.98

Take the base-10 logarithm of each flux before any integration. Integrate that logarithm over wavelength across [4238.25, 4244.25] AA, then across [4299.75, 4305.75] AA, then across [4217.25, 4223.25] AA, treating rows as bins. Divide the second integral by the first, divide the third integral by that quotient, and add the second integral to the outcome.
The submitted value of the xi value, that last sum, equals 14.6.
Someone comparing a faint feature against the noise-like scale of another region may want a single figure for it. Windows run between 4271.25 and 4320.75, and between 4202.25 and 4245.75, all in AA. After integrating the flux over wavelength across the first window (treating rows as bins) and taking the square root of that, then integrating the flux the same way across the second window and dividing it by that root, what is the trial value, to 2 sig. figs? 26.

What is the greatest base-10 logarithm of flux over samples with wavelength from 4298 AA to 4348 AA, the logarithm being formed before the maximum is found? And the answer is 1.27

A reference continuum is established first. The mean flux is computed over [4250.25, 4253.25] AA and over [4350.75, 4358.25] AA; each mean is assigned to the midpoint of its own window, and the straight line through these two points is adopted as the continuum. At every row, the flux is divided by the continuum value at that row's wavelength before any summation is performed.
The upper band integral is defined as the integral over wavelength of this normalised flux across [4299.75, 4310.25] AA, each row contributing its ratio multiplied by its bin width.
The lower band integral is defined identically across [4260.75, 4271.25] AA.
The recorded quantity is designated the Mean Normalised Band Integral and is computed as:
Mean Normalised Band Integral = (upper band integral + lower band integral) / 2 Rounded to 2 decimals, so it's 9.94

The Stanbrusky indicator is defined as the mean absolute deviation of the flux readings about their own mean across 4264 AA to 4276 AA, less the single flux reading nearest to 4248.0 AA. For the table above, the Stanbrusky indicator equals -17.3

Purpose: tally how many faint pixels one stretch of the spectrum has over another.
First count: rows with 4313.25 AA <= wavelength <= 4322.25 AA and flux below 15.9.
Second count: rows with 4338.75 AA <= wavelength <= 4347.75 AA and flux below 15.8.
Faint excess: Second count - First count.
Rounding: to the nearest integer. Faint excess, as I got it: -4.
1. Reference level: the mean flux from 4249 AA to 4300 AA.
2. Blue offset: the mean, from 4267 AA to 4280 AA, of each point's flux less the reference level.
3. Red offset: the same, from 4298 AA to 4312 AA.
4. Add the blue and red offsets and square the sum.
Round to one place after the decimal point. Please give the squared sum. 0.2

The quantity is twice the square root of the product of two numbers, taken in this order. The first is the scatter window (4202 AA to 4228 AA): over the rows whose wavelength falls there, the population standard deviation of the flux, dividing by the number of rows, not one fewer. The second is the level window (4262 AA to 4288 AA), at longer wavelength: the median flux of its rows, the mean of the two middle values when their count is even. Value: 10.5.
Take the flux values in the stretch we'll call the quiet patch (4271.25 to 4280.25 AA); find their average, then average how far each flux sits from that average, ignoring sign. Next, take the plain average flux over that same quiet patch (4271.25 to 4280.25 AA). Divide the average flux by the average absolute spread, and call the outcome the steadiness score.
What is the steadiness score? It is 26.7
